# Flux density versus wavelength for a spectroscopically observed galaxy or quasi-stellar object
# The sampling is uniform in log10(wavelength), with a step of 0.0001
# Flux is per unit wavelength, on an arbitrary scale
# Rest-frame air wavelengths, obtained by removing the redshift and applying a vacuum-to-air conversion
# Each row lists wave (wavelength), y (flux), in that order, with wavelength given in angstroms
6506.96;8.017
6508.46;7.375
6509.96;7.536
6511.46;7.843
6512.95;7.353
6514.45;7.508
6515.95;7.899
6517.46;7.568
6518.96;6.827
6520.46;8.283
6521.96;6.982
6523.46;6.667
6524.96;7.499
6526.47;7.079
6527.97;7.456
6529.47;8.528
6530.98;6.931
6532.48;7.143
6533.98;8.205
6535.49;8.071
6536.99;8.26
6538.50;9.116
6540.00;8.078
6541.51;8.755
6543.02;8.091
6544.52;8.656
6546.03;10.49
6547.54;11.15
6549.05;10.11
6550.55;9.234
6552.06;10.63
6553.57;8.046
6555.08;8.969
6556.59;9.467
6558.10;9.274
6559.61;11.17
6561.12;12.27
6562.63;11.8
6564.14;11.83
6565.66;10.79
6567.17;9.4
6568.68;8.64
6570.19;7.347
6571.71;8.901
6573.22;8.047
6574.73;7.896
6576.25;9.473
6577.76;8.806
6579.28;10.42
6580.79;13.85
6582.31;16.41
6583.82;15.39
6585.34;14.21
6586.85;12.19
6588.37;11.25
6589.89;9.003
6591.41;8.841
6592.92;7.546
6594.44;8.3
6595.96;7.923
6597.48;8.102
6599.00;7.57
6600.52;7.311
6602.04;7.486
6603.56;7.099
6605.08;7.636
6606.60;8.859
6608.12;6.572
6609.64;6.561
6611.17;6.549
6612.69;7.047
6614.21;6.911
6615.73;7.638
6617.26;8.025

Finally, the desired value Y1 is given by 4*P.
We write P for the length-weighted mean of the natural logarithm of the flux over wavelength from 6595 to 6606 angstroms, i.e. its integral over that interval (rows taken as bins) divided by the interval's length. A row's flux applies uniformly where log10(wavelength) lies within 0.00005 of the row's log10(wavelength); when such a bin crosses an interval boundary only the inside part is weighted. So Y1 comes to 8.12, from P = 2.03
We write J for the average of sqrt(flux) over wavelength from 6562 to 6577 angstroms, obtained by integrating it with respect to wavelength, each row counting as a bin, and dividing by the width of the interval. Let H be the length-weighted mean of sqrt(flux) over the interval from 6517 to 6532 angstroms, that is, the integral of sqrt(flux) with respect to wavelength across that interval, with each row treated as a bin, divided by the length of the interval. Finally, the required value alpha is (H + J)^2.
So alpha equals 33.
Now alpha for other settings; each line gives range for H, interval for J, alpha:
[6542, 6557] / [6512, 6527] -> 33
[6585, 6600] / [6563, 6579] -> 37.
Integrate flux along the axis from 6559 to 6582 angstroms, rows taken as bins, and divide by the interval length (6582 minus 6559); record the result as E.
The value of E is 10.2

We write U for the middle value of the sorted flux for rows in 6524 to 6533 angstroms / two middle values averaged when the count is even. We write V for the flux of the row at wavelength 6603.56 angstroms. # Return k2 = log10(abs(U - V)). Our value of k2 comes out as -0.7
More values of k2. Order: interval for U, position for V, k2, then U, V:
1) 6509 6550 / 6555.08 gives 0.0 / 7.9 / 8.969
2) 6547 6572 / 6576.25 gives -2.2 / 9.5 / 9.473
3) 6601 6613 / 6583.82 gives 0.9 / 7.1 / 15.39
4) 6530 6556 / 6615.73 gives 0.0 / 8.7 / 7.638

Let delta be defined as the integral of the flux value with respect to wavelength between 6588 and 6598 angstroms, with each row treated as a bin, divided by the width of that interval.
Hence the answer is 8.62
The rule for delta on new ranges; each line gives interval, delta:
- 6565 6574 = 8.84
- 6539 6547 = 8.89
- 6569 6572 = 8.07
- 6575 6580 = 9.38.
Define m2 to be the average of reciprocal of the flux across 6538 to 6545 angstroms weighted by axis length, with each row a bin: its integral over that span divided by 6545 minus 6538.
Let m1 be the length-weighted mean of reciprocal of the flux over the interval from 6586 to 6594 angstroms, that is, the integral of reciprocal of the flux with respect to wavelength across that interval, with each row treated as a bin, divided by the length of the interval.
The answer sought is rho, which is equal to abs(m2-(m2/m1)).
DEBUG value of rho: 1.00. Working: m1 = 0.106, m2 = 0.118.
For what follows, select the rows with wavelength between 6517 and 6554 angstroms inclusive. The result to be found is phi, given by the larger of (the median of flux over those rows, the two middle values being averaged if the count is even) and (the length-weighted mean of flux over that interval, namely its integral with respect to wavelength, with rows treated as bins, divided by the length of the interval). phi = 8.3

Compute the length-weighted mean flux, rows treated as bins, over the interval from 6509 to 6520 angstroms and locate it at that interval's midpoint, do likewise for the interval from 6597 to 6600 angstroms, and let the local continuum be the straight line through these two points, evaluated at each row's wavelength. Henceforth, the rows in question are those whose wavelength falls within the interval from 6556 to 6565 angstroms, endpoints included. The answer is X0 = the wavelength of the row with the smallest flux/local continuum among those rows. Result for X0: 6558.10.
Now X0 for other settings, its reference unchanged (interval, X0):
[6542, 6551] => 6543.02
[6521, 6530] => 6523.46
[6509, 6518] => 6512.95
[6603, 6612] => 6611.17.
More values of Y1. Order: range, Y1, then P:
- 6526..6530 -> 8.16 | 2.04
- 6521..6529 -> 7.90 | 1.98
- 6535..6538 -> 8.44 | 2.11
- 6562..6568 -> 9.54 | 2.38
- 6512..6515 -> 8.06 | 2.01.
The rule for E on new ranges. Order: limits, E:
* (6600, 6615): 7.2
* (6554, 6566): 10.6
